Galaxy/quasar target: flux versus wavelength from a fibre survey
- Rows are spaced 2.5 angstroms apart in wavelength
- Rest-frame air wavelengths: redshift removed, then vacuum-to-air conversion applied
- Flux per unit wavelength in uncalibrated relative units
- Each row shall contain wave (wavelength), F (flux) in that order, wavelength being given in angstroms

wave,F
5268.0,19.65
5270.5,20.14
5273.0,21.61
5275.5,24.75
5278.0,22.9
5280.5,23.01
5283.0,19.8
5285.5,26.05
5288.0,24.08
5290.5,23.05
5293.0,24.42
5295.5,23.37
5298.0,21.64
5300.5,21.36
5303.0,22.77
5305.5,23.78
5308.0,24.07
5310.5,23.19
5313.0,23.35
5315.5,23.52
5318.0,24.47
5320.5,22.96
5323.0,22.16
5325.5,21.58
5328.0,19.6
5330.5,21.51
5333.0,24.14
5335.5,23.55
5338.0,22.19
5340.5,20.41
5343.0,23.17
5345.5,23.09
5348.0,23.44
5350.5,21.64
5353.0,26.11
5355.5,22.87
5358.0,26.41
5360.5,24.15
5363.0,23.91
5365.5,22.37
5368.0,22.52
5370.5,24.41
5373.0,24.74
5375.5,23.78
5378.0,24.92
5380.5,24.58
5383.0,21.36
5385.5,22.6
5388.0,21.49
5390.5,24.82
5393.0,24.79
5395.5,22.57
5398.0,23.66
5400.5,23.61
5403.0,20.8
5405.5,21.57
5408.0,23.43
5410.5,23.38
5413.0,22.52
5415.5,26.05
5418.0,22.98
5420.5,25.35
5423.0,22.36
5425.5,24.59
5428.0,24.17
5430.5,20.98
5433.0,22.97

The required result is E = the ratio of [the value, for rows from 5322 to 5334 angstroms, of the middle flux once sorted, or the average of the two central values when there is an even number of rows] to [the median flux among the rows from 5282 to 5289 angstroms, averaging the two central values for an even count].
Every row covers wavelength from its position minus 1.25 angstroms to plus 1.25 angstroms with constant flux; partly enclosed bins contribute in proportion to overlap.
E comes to 0.90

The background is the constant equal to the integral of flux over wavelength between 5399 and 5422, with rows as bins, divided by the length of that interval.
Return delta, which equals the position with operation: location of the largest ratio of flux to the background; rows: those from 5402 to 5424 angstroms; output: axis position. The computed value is 5415.5 angstroms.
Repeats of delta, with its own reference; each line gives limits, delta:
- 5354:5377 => 5358.0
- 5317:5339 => 5318.0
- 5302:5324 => 5318.0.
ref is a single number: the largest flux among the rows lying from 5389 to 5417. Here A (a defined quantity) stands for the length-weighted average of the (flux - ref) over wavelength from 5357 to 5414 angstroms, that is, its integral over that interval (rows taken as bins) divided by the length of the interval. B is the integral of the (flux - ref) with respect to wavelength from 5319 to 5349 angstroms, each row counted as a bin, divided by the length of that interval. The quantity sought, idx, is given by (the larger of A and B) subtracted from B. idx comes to -1.07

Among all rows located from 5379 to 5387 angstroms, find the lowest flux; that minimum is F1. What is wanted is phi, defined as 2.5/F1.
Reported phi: 0.1170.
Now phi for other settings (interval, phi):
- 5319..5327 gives 0.1158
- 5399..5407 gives 0.1202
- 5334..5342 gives 0.1225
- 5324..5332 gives 0.1276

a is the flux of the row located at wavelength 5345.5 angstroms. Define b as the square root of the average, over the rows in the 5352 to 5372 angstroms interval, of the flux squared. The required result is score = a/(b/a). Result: 22.1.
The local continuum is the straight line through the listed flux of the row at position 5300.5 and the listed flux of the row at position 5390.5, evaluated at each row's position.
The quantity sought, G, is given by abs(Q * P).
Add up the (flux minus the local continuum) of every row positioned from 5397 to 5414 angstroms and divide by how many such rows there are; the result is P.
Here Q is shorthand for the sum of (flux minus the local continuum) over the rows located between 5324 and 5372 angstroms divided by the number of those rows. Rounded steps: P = -2.7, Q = 0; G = 0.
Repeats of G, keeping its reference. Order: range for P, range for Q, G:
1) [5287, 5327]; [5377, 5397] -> 2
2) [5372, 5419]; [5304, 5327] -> 2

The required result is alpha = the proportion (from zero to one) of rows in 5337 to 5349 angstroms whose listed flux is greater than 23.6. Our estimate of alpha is 0.00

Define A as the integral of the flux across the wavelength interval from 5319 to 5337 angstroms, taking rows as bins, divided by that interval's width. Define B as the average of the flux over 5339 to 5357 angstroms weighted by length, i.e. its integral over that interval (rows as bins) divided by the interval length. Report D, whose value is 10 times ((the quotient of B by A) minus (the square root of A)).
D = -36.8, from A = 22.2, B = 23.0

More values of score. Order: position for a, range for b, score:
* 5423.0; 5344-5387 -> 21.1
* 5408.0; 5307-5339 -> 24.0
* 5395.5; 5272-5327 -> 22.0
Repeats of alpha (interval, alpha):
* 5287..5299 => 0.40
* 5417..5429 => 0.60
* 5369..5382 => 1.00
